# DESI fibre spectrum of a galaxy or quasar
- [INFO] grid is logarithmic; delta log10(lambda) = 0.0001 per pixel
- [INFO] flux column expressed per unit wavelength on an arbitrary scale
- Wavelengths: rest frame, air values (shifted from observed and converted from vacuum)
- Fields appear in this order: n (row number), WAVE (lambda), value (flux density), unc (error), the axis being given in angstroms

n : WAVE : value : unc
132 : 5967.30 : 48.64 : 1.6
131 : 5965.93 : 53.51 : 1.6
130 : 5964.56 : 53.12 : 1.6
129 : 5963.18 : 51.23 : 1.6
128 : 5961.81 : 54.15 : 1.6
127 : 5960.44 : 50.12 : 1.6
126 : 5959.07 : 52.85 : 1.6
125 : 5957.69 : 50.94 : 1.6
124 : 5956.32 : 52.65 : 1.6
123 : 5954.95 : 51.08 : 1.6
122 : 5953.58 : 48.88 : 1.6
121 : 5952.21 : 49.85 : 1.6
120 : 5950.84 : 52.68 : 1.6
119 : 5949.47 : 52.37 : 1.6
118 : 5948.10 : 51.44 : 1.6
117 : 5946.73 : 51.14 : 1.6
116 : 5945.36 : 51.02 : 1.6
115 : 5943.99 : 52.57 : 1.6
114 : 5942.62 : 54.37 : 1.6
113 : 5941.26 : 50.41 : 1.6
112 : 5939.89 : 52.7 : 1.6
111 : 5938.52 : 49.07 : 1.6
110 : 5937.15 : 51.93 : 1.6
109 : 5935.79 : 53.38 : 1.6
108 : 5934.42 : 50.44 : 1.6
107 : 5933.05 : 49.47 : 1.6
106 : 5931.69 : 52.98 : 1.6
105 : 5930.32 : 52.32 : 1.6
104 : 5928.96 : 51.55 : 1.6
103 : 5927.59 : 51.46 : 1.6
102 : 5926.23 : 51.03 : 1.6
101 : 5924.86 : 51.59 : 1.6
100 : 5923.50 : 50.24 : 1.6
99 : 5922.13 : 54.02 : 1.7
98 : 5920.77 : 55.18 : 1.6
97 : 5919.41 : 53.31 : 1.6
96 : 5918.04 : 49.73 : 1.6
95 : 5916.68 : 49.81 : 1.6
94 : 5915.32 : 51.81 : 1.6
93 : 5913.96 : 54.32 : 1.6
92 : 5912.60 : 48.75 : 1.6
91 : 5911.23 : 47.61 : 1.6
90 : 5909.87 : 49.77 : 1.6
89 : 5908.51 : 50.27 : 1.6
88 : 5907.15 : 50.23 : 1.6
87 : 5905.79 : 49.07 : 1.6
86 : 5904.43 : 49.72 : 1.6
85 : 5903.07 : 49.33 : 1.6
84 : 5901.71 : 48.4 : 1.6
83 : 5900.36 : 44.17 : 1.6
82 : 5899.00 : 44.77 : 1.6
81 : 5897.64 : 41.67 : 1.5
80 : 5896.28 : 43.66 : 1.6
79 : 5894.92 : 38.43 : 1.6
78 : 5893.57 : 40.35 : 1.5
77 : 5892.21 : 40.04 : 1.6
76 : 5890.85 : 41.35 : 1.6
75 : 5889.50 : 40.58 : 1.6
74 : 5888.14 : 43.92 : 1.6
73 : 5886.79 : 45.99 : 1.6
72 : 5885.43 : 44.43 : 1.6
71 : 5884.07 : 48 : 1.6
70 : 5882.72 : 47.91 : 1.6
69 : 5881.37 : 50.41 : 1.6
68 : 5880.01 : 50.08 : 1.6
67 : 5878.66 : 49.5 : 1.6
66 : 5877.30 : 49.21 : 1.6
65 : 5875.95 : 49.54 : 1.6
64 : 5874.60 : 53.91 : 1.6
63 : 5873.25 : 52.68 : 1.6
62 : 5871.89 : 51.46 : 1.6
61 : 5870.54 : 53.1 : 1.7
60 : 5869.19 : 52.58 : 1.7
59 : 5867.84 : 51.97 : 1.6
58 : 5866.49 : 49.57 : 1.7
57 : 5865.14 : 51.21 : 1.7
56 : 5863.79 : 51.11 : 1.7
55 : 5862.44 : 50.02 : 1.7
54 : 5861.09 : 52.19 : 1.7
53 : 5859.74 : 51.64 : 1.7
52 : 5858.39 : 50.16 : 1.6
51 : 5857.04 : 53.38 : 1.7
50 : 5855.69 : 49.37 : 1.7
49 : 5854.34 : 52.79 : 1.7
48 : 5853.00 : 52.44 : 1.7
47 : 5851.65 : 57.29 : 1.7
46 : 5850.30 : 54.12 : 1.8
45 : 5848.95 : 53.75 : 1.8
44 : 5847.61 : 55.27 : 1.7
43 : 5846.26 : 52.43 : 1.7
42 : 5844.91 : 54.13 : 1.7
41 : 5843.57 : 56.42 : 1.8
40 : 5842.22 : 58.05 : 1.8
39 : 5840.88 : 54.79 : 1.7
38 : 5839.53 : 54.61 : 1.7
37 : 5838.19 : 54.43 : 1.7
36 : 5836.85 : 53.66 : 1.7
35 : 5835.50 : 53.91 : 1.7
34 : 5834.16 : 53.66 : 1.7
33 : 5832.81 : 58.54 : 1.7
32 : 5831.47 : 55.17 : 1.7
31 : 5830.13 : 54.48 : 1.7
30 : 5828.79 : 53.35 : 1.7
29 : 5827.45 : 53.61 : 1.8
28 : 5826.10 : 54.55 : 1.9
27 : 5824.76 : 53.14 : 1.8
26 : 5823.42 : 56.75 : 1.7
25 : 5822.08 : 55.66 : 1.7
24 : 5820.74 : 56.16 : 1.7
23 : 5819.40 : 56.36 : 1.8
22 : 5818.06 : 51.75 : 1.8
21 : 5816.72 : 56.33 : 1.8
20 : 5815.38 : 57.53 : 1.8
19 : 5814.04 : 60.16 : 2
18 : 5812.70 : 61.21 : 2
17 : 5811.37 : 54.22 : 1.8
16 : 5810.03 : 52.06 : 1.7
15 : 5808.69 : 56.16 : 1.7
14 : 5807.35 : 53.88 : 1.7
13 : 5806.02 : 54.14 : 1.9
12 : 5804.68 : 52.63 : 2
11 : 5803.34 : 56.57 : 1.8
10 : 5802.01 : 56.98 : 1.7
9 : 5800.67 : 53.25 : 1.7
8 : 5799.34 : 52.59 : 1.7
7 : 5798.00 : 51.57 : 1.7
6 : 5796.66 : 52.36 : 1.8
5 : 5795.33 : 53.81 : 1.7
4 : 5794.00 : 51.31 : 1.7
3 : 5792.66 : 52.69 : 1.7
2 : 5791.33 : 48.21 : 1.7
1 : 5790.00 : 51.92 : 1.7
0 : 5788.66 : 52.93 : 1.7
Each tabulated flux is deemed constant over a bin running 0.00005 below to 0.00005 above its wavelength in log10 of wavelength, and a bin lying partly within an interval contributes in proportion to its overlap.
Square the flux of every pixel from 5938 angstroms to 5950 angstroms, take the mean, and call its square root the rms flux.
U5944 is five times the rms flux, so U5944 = 258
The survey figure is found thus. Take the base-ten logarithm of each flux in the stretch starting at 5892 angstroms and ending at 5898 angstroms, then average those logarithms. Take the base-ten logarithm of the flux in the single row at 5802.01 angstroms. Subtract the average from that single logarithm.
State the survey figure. 0.15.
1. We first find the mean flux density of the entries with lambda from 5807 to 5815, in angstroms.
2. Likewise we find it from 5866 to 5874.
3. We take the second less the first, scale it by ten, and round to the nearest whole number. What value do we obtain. -44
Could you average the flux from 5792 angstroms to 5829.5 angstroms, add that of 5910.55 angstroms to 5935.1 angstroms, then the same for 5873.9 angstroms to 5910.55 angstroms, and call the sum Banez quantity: 153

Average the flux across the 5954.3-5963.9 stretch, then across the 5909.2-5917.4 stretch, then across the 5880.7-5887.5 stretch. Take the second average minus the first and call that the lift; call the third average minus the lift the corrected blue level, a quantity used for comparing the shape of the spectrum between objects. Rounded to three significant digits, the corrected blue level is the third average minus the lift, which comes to 48.9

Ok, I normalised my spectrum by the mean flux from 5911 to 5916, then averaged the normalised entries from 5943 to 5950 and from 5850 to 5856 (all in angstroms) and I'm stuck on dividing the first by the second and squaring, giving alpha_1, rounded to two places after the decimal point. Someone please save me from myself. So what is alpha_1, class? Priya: 0.94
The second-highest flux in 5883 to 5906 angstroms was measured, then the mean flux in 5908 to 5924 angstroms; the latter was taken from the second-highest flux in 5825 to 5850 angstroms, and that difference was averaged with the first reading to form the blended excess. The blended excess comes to 28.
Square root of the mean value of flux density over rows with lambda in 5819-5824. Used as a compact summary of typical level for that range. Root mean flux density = 7.50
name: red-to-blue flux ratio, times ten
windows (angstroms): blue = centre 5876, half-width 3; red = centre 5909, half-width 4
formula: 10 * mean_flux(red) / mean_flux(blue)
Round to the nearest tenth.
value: 9.7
